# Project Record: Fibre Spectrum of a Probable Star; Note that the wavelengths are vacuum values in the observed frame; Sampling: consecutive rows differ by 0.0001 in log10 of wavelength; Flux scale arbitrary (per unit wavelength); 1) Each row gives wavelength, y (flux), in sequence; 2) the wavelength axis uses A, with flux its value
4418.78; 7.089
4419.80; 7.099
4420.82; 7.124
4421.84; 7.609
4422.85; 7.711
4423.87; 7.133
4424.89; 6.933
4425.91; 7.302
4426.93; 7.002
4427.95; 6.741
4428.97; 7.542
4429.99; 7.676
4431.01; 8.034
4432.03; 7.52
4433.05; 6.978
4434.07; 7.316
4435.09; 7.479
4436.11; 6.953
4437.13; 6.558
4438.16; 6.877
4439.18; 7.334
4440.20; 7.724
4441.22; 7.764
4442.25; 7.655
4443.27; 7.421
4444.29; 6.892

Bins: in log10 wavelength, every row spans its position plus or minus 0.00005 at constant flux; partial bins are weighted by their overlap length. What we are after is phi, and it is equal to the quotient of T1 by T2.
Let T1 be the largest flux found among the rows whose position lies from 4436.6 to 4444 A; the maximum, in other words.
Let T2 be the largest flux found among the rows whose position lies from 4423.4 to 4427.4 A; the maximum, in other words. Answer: 1.06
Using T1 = 7.764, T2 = 7.302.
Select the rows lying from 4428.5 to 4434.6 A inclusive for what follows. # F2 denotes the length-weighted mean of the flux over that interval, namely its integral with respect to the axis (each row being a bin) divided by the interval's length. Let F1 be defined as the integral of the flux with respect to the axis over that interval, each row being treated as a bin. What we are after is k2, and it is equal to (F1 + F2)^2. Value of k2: 2846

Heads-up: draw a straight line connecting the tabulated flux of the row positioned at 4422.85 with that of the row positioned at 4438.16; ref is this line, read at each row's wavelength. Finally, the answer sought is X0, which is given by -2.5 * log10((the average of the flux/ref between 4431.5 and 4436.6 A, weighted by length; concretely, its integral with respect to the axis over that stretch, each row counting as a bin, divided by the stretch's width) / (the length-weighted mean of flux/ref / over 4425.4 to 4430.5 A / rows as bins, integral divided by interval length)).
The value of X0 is -0.051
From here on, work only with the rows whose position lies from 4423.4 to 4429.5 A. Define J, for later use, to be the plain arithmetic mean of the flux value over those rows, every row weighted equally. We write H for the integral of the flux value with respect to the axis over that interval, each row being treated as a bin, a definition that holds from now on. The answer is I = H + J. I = 50.5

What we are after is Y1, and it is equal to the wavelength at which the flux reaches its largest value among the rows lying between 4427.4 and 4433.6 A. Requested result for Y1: 4431.01 A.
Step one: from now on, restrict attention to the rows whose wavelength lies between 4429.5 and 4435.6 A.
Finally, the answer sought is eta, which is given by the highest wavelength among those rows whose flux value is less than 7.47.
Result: 4434.07 A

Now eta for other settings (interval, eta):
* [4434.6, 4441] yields 4439.18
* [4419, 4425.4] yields 4424.89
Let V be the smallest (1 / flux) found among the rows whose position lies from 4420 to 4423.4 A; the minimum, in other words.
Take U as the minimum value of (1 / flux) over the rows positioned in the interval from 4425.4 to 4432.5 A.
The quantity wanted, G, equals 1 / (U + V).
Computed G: 3.93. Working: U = 0.124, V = 0.130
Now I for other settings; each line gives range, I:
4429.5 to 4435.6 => 53.3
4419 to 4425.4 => 53.7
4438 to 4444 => 52.4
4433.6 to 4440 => 52.6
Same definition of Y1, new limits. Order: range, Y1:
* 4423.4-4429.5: 4428.97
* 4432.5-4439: 4435.09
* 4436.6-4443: 4441.22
